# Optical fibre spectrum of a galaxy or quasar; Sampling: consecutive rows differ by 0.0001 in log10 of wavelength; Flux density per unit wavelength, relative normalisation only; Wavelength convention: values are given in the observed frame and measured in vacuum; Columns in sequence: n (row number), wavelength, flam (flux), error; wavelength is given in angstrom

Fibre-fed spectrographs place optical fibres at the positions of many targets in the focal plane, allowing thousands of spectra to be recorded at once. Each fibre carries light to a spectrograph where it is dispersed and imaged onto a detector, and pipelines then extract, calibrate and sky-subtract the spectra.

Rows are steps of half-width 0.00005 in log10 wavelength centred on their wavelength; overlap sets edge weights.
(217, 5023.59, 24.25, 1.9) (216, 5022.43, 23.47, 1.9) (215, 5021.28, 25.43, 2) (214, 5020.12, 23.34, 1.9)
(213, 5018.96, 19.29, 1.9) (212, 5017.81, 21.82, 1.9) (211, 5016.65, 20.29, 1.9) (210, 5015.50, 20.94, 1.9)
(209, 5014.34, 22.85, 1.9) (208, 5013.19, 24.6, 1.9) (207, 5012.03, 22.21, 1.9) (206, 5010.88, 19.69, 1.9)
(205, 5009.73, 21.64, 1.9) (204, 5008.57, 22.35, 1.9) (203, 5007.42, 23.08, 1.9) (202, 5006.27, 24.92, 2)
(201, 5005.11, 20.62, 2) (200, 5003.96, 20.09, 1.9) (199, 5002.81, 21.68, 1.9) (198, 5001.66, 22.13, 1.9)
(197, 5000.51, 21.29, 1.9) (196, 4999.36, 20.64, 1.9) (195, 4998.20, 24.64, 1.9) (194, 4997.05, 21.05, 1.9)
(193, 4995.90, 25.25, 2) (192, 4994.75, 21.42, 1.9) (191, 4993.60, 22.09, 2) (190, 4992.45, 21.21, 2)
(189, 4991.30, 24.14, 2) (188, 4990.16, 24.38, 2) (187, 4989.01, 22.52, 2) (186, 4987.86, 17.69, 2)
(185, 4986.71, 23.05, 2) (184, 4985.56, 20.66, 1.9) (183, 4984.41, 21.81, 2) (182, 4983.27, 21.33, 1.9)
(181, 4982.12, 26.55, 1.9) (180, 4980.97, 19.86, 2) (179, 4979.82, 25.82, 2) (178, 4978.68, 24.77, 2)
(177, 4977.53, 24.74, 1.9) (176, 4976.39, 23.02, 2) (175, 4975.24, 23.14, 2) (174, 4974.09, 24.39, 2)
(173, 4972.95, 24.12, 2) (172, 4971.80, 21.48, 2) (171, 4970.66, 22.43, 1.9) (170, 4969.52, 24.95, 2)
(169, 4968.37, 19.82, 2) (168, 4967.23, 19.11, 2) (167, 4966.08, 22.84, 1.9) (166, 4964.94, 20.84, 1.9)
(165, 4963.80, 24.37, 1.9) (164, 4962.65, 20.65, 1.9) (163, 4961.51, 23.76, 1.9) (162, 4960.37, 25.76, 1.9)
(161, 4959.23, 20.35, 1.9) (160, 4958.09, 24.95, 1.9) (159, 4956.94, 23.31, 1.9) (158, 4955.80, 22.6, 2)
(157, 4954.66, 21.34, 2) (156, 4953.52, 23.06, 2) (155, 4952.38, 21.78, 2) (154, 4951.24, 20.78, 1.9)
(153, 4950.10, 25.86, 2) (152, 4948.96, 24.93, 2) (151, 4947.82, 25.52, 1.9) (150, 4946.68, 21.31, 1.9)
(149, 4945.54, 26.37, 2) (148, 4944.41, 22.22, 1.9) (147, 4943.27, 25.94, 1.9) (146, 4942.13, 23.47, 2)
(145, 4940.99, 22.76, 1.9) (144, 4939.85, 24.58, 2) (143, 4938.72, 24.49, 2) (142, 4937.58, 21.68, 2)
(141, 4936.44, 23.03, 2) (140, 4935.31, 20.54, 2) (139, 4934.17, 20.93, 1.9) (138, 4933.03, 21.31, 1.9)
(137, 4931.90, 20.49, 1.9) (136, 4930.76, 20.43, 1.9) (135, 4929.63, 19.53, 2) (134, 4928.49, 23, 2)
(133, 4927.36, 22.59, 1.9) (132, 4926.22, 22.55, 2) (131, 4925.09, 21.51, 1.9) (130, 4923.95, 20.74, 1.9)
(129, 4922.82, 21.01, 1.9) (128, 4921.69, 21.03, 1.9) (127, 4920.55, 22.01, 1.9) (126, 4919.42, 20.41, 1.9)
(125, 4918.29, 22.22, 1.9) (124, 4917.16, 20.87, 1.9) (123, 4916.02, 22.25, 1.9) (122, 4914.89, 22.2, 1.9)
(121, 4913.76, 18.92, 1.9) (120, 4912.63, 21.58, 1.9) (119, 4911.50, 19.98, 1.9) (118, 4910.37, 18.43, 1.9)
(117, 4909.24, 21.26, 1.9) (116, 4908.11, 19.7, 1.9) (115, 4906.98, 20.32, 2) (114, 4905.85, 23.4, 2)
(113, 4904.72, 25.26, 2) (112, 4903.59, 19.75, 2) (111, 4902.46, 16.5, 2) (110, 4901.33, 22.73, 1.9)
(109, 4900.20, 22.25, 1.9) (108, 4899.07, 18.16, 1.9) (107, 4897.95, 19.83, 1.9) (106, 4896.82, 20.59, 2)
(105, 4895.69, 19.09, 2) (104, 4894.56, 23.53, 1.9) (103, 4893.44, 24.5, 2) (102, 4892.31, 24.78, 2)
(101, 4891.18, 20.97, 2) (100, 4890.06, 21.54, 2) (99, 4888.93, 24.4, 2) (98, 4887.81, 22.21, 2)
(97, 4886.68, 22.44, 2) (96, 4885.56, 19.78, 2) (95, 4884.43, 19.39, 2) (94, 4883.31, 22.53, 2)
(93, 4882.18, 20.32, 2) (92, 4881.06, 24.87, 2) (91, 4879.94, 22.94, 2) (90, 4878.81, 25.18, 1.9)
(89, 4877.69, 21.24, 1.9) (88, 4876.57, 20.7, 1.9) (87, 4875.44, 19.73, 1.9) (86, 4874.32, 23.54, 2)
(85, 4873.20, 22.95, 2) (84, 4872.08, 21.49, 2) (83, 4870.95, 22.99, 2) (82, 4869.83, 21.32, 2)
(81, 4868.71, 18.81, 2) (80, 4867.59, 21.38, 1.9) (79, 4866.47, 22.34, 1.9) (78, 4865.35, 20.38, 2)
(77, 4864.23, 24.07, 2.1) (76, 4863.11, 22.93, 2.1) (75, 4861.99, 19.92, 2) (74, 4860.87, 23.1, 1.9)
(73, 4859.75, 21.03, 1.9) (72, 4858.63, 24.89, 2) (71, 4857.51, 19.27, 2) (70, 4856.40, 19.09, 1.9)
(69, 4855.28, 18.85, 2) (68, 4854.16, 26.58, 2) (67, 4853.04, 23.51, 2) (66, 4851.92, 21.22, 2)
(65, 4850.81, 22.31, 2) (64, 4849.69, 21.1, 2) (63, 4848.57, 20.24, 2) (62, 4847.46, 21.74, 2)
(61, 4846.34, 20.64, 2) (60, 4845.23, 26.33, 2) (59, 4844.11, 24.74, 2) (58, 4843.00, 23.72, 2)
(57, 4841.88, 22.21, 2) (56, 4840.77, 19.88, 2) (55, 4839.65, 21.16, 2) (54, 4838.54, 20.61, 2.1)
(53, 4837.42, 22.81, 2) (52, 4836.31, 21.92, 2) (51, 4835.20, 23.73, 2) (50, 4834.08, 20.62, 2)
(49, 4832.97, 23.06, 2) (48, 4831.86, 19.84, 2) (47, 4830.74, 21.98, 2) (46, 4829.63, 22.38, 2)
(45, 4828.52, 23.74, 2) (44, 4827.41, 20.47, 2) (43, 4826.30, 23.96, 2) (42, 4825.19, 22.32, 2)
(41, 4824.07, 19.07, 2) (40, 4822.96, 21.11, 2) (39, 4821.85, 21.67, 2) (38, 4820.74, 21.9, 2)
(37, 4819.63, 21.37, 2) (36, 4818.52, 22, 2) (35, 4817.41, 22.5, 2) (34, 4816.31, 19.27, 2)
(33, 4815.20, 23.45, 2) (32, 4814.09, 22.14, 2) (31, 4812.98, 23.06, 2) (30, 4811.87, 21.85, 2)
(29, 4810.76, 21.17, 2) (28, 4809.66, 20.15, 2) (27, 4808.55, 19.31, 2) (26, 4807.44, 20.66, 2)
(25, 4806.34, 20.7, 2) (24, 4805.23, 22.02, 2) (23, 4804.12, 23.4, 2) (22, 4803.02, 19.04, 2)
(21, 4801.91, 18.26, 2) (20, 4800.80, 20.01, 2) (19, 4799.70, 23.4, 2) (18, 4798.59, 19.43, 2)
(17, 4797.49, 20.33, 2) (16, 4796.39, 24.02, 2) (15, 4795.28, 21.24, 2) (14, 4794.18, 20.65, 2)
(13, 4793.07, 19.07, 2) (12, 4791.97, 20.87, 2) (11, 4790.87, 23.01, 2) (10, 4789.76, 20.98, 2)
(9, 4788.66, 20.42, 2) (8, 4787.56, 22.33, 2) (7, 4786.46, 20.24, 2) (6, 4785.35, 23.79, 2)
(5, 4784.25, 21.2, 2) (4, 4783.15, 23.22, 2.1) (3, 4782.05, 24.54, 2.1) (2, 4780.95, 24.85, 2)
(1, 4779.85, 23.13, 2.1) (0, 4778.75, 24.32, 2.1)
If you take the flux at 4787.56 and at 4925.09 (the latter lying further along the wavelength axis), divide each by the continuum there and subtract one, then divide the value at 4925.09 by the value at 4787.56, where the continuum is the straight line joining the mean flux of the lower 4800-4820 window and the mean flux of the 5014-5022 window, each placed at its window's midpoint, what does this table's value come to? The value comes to -0.1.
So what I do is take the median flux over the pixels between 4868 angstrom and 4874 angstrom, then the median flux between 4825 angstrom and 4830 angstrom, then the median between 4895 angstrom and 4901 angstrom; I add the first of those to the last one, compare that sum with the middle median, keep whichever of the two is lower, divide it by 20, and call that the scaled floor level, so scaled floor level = 1.12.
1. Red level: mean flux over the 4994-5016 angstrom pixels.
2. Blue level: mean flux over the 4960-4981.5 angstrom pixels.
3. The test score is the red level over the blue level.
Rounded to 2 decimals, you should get 0.97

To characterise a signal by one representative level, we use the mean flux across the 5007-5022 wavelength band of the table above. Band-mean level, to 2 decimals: 22.12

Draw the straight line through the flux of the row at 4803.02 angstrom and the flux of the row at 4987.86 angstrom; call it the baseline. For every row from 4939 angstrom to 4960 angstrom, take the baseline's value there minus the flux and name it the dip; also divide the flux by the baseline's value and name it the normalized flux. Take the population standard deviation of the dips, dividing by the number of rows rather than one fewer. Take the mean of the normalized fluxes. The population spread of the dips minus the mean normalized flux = 0.54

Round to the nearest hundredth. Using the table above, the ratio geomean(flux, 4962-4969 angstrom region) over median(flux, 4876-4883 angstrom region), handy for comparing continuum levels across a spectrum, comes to 0.96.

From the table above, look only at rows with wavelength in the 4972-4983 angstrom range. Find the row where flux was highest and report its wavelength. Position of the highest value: 4982.12 angstrom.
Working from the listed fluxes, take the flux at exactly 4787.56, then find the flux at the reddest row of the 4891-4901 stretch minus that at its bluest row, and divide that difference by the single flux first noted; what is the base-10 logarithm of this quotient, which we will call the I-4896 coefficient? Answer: -1.2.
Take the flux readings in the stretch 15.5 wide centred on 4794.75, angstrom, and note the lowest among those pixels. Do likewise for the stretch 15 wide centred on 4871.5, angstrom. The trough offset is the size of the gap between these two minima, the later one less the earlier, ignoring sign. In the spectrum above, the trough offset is 0.55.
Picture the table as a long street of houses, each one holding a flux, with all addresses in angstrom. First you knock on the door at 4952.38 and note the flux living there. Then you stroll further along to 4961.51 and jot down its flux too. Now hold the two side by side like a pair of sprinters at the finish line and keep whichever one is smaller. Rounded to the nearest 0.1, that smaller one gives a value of 21.8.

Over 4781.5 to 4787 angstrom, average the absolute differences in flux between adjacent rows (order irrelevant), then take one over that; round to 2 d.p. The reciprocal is 0.42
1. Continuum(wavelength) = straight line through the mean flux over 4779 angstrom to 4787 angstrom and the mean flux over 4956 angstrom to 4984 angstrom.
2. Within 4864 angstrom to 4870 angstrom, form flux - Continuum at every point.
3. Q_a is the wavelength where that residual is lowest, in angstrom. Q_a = 4868.71 angstrom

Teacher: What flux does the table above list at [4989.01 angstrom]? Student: 22.52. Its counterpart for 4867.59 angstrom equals 21.38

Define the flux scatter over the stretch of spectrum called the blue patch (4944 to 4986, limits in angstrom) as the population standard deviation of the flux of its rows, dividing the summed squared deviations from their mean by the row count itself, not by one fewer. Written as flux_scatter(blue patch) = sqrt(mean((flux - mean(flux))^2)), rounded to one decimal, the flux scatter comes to 2.0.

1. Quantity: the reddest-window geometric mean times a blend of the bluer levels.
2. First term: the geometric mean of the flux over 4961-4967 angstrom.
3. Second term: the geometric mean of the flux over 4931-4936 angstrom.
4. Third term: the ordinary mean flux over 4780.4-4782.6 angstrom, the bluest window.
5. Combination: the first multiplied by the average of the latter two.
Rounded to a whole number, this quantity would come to 511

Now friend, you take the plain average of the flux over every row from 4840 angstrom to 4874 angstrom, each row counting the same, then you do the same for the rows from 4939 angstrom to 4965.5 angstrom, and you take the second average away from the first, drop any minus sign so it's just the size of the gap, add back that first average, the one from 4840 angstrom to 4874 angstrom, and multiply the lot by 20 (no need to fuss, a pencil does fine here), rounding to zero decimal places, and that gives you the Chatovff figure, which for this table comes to 467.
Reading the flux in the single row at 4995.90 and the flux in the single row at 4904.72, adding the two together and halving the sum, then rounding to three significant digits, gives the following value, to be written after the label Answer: 25.3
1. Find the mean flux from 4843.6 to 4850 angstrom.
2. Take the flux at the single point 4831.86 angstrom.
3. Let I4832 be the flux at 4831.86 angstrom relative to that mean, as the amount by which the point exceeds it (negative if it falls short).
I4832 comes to -3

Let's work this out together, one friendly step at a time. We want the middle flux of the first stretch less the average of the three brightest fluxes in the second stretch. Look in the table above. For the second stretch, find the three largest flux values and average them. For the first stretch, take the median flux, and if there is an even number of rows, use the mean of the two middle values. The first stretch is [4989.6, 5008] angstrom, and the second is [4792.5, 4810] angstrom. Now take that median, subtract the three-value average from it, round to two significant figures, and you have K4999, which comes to -1.7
